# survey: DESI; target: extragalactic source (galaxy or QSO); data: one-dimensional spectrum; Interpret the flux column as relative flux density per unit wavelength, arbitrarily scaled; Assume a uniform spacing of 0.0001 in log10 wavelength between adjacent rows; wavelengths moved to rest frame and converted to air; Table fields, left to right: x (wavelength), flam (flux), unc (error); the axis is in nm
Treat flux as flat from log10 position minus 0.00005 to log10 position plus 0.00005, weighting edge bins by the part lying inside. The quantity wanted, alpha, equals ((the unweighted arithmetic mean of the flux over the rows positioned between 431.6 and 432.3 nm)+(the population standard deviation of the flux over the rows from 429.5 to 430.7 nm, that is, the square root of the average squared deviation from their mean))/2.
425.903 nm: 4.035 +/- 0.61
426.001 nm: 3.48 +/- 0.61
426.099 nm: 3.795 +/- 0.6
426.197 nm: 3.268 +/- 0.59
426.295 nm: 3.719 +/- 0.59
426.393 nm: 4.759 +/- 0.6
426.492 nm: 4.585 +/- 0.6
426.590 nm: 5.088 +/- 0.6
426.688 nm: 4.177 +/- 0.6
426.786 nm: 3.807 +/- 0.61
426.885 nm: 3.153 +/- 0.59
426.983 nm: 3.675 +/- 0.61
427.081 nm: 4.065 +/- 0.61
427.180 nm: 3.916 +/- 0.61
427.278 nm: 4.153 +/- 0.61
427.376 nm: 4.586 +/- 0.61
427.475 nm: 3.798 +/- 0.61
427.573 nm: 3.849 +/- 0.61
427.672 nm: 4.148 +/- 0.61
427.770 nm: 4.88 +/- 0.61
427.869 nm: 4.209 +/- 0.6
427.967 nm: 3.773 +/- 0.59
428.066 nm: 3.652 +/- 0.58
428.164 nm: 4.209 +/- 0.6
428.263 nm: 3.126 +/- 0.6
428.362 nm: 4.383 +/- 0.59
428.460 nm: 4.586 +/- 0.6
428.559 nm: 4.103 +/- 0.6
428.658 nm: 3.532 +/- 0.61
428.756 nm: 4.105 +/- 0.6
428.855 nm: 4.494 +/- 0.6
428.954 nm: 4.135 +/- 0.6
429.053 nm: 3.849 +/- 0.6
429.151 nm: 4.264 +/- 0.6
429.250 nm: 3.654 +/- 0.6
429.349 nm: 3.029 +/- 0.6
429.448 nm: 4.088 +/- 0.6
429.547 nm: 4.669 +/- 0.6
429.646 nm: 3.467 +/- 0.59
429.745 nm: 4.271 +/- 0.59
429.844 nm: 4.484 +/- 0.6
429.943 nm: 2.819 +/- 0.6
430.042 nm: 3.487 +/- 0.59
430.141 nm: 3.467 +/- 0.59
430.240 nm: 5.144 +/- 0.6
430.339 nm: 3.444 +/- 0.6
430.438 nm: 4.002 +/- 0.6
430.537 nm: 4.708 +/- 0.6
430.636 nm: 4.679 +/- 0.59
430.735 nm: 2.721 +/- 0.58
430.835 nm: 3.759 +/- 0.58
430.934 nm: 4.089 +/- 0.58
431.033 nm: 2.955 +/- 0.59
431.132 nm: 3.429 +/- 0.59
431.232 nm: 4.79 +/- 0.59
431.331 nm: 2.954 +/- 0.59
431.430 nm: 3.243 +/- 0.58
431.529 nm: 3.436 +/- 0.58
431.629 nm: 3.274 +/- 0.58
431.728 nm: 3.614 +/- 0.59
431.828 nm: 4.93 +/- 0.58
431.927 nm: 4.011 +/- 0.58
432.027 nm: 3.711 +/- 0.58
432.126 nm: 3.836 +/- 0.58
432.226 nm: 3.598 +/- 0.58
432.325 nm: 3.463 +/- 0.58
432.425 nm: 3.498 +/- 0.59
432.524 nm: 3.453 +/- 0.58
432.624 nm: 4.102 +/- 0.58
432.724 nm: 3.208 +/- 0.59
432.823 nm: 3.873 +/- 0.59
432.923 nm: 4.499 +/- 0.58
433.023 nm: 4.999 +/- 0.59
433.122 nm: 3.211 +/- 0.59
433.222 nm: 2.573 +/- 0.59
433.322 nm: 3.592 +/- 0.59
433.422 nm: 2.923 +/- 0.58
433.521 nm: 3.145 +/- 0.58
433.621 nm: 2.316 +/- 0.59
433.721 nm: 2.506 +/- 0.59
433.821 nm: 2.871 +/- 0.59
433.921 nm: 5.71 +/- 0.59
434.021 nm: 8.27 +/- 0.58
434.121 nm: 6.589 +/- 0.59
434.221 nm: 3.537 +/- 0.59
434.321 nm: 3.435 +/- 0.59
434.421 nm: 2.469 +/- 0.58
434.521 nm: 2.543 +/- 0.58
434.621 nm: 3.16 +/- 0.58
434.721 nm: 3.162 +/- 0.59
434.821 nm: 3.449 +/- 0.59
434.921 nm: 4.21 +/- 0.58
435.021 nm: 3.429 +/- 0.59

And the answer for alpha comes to 2.27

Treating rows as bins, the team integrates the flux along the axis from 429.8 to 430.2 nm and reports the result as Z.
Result 1.44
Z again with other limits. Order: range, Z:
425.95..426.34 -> 1.39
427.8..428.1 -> 1.18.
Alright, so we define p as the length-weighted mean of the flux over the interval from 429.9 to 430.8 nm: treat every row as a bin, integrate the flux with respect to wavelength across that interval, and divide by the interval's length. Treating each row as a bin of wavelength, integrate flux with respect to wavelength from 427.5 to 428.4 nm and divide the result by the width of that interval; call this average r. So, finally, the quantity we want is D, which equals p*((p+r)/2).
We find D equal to 15.1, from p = 3.8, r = 4.01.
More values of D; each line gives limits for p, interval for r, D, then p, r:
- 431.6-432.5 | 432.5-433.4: 14.1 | 3.8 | 3.70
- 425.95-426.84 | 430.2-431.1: 16.3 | 4.1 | 3.92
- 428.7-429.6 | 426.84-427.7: 16.0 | 4.0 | 3.93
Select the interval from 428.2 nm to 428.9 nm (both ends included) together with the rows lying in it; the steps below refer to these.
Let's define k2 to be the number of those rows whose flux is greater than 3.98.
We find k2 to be 5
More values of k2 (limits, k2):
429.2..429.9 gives 4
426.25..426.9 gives 4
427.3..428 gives 4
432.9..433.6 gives 2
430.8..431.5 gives 2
